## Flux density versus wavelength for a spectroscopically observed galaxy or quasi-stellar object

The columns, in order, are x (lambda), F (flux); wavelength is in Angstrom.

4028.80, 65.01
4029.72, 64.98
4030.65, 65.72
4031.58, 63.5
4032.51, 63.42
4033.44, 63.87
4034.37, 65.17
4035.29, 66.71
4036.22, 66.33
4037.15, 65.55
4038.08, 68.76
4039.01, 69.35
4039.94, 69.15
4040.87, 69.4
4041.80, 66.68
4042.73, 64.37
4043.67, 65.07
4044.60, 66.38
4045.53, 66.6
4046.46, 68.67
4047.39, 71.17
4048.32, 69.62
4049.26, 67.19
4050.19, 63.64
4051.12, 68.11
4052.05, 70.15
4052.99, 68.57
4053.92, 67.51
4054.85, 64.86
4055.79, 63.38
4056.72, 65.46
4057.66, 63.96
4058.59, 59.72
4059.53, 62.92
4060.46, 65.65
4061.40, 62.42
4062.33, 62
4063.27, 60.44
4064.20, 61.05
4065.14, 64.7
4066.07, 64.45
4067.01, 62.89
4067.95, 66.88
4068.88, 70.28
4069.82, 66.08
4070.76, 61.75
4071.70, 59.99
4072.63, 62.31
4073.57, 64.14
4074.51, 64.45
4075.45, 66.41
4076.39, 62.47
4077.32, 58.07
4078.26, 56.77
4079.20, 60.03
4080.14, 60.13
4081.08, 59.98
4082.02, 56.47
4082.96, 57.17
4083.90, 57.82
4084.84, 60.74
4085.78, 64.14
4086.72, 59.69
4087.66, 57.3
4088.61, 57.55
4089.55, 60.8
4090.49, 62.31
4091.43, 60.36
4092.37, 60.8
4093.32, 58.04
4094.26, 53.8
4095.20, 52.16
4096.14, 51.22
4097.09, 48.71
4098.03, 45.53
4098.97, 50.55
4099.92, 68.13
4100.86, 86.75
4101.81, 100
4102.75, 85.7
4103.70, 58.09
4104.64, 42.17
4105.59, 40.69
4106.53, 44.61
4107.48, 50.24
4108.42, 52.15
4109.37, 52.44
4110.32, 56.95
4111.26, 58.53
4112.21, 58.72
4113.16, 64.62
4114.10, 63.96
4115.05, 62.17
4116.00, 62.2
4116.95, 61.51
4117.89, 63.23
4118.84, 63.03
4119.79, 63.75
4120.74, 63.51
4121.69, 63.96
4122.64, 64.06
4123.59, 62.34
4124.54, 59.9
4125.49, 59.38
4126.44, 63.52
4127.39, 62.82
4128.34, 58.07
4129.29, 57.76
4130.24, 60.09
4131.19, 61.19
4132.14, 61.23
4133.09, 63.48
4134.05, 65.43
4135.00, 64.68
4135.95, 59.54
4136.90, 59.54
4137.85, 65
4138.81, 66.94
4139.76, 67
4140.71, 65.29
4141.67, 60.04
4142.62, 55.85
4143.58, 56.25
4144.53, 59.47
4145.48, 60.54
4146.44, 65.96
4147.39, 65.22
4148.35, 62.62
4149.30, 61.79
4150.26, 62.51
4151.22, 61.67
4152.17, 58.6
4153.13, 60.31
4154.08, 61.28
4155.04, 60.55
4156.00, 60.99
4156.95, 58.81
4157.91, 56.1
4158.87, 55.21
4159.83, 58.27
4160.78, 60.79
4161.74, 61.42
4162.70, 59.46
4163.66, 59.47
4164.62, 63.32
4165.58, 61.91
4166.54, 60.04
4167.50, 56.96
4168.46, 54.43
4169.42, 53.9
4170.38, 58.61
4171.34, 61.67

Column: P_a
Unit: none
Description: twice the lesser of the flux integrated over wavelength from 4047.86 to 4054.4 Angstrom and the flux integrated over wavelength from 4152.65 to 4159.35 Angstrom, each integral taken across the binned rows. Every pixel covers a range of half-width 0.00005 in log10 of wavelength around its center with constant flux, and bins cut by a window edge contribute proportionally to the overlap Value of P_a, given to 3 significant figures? 791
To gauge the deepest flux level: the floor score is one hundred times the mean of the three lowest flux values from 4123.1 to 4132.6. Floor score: 5840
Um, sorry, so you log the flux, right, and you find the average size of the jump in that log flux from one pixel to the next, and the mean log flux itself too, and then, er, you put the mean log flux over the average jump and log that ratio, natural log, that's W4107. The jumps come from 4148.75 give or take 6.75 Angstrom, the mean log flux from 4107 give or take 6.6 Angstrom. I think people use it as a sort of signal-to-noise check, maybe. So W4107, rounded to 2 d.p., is 4.98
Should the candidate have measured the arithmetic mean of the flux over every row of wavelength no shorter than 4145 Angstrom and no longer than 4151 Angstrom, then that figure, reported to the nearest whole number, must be 63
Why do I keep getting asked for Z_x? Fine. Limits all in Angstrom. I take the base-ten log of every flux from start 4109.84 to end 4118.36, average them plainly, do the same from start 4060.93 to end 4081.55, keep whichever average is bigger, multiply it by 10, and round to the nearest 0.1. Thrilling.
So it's 18.0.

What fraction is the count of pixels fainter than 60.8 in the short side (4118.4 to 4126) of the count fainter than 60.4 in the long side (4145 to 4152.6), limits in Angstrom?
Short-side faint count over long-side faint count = 2.0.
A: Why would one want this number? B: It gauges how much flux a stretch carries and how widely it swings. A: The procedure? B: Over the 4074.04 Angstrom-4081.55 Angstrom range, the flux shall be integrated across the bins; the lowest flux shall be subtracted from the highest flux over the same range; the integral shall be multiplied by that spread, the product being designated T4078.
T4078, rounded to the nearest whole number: 4420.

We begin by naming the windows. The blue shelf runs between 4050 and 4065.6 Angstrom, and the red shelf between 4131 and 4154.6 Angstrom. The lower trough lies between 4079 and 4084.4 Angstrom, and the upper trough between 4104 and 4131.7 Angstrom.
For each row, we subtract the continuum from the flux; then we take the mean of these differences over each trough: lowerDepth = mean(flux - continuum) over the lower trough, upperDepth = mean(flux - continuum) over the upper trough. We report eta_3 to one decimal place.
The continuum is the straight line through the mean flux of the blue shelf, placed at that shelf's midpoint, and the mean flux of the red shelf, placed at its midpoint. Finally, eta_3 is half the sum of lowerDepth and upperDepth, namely -4.7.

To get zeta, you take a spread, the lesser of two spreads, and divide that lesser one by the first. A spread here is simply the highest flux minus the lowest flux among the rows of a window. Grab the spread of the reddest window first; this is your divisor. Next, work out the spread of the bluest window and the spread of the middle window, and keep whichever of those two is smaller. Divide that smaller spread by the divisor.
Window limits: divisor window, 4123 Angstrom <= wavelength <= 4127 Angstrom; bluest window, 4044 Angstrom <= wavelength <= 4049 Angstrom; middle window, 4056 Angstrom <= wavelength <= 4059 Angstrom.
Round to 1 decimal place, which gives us 1.2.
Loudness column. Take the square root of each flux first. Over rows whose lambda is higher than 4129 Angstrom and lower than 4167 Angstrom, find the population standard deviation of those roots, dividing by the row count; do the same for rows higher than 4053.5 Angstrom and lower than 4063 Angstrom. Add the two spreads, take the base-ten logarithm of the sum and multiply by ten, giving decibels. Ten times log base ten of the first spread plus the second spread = -4.9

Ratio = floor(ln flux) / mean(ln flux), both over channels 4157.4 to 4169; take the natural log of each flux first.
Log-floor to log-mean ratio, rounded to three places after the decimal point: 0.981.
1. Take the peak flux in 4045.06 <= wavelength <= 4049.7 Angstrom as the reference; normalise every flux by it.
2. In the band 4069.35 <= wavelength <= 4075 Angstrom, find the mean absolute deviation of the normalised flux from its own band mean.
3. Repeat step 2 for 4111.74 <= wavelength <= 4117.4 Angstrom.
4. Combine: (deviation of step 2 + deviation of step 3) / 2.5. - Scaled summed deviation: 0.018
